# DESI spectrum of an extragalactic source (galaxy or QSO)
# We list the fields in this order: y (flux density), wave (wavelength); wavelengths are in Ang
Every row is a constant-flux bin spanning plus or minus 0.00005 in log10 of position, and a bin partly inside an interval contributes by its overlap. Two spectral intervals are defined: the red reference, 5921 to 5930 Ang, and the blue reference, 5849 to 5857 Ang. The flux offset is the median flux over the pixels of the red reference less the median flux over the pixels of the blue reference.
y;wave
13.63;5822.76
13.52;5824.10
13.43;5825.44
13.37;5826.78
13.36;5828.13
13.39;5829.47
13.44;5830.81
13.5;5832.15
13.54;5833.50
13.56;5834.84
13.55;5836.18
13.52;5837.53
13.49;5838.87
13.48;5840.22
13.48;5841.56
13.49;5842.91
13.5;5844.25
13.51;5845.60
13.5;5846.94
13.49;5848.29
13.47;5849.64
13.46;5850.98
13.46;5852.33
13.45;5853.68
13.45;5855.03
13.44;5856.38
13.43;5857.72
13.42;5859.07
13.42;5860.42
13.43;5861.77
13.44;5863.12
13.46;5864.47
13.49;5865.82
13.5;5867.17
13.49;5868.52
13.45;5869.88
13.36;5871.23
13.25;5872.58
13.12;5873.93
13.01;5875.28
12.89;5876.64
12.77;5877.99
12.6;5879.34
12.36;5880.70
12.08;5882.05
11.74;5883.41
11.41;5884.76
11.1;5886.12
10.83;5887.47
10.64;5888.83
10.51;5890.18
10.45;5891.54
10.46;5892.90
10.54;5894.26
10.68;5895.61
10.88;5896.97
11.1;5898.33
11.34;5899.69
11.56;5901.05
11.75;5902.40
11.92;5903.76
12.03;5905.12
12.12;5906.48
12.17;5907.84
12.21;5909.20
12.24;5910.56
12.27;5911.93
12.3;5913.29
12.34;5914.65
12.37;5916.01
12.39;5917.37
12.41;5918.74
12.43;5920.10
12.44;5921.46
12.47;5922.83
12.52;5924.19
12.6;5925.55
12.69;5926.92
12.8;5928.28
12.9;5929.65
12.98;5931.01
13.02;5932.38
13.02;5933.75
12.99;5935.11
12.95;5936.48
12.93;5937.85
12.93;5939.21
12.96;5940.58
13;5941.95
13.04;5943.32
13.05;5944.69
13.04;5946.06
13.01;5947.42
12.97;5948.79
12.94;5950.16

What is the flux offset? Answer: -0.9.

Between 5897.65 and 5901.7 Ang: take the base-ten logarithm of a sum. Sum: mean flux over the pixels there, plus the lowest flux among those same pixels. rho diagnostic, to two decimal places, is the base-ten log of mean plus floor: 1.35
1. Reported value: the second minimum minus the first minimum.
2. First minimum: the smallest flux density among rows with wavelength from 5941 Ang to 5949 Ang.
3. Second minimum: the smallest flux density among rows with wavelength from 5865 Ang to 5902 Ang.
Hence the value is -3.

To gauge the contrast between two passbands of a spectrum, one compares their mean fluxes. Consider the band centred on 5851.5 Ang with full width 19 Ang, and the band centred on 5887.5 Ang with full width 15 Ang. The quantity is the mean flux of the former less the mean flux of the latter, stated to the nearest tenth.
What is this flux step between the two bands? 2.4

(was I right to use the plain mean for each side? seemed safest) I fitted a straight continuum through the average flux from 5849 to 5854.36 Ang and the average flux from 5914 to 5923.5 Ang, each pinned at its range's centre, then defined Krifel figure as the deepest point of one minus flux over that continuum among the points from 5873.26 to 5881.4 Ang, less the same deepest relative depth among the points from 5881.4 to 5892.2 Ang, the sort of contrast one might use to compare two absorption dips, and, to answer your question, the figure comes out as -0.14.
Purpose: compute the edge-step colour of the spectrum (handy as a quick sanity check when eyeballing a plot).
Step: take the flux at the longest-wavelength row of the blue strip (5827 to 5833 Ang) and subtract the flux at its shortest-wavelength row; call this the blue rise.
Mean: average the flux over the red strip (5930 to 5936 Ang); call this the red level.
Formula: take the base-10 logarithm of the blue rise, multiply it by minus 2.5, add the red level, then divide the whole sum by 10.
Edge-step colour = 1.51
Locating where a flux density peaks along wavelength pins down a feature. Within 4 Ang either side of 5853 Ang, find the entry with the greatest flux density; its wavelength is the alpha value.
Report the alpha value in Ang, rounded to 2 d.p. 5849.64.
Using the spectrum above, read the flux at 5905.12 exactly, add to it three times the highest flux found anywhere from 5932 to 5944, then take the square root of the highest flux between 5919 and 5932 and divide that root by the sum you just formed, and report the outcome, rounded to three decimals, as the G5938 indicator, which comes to 0.070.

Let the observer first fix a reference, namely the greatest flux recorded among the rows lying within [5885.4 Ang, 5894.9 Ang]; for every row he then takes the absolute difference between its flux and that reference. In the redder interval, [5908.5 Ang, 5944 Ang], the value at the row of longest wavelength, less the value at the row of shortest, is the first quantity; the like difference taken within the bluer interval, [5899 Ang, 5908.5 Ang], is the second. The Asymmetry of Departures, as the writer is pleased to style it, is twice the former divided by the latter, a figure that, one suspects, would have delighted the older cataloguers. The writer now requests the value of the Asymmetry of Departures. 2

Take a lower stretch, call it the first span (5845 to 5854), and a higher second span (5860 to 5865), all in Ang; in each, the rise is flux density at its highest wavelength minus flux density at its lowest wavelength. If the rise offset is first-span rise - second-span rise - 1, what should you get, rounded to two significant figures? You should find -1.1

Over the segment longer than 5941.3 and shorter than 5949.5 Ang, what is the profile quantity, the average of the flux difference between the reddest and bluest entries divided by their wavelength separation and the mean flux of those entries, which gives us 6.5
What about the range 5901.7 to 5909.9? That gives 6.1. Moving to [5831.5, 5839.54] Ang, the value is 6.8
